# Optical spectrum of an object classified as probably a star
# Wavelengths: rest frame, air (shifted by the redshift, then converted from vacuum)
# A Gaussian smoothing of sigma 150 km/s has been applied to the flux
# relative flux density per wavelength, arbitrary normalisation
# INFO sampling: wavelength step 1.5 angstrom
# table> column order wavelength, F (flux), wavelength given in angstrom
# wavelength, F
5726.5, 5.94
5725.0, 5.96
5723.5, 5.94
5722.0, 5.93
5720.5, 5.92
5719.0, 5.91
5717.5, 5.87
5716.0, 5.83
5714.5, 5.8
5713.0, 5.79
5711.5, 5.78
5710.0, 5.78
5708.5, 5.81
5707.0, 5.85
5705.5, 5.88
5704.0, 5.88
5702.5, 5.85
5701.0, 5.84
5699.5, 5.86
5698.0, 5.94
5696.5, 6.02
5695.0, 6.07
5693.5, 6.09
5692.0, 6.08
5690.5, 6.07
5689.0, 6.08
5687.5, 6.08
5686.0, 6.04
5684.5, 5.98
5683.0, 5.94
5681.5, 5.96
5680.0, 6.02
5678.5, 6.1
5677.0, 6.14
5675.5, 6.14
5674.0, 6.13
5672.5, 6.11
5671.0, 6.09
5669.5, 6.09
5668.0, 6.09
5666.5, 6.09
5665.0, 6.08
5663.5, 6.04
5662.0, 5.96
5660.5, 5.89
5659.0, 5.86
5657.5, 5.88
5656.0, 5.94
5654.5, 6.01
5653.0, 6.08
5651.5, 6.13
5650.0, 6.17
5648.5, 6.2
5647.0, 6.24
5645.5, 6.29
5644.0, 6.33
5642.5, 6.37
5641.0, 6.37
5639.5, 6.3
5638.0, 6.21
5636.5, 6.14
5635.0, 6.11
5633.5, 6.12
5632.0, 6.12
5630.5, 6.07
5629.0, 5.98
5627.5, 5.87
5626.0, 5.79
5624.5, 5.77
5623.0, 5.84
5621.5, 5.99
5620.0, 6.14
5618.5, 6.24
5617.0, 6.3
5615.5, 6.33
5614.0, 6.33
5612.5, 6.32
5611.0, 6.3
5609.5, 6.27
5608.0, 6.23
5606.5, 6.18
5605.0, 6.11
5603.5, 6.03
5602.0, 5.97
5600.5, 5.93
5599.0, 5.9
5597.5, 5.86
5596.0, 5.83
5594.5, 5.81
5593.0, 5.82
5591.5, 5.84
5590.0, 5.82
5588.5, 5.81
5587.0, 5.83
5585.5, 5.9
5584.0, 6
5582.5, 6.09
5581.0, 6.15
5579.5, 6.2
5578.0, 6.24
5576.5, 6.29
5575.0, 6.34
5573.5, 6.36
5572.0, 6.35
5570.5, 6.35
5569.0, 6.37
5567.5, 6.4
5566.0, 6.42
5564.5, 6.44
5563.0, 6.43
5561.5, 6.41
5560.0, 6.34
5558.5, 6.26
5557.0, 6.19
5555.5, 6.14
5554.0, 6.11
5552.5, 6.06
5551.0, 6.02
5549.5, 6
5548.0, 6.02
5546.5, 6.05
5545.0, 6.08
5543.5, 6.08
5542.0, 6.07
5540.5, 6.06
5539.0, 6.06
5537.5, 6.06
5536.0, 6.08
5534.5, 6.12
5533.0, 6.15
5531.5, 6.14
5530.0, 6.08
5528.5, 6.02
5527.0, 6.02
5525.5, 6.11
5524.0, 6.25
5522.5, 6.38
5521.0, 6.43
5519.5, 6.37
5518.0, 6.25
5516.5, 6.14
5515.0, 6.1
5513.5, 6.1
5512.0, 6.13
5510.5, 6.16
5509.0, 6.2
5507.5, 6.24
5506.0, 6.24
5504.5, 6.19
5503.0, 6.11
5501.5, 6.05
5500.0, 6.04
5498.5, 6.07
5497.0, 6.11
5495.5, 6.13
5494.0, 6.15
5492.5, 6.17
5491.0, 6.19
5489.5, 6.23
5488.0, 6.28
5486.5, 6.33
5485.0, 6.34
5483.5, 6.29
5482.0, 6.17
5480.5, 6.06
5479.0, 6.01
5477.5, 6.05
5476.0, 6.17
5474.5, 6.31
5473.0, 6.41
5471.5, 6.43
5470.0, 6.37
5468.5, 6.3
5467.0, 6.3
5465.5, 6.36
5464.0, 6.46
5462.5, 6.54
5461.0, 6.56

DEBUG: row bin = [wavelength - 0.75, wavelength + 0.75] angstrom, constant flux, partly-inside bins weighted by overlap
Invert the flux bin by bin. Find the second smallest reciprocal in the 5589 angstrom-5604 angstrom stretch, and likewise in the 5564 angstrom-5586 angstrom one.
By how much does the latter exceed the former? -0.012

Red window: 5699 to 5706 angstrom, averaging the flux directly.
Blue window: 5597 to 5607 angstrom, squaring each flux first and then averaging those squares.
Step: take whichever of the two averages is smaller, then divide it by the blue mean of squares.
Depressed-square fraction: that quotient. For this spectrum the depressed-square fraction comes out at 0.163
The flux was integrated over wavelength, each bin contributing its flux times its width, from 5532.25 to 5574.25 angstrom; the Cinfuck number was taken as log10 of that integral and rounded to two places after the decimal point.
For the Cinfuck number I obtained 2.42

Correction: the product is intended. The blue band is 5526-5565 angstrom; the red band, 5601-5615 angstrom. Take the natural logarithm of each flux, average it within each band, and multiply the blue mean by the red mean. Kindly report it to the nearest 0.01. 3.31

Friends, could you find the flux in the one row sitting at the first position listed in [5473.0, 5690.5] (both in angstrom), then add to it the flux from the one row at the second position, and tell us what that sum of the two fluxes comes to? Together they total 12.5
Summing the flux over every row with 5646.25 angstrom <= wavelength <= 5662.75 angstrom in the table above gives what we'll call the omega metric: 66.4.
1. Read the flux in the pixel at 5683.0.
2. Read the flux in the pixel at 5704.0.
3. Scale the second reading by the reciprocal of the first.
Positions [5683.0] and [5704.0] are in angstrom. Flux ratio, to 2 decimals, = 0.99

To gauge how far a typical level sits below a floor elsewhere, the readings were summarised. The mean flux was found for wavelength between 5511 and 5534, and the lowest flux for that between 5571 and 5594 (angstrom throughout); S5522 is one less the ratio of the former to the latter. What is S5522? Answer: -0.063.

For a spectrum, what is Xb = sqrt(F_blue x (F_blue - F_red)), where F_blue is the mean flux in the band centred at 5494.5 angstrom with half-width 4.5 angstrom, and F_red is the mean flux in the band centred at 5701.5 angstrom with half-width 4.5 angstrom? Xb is 1.27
